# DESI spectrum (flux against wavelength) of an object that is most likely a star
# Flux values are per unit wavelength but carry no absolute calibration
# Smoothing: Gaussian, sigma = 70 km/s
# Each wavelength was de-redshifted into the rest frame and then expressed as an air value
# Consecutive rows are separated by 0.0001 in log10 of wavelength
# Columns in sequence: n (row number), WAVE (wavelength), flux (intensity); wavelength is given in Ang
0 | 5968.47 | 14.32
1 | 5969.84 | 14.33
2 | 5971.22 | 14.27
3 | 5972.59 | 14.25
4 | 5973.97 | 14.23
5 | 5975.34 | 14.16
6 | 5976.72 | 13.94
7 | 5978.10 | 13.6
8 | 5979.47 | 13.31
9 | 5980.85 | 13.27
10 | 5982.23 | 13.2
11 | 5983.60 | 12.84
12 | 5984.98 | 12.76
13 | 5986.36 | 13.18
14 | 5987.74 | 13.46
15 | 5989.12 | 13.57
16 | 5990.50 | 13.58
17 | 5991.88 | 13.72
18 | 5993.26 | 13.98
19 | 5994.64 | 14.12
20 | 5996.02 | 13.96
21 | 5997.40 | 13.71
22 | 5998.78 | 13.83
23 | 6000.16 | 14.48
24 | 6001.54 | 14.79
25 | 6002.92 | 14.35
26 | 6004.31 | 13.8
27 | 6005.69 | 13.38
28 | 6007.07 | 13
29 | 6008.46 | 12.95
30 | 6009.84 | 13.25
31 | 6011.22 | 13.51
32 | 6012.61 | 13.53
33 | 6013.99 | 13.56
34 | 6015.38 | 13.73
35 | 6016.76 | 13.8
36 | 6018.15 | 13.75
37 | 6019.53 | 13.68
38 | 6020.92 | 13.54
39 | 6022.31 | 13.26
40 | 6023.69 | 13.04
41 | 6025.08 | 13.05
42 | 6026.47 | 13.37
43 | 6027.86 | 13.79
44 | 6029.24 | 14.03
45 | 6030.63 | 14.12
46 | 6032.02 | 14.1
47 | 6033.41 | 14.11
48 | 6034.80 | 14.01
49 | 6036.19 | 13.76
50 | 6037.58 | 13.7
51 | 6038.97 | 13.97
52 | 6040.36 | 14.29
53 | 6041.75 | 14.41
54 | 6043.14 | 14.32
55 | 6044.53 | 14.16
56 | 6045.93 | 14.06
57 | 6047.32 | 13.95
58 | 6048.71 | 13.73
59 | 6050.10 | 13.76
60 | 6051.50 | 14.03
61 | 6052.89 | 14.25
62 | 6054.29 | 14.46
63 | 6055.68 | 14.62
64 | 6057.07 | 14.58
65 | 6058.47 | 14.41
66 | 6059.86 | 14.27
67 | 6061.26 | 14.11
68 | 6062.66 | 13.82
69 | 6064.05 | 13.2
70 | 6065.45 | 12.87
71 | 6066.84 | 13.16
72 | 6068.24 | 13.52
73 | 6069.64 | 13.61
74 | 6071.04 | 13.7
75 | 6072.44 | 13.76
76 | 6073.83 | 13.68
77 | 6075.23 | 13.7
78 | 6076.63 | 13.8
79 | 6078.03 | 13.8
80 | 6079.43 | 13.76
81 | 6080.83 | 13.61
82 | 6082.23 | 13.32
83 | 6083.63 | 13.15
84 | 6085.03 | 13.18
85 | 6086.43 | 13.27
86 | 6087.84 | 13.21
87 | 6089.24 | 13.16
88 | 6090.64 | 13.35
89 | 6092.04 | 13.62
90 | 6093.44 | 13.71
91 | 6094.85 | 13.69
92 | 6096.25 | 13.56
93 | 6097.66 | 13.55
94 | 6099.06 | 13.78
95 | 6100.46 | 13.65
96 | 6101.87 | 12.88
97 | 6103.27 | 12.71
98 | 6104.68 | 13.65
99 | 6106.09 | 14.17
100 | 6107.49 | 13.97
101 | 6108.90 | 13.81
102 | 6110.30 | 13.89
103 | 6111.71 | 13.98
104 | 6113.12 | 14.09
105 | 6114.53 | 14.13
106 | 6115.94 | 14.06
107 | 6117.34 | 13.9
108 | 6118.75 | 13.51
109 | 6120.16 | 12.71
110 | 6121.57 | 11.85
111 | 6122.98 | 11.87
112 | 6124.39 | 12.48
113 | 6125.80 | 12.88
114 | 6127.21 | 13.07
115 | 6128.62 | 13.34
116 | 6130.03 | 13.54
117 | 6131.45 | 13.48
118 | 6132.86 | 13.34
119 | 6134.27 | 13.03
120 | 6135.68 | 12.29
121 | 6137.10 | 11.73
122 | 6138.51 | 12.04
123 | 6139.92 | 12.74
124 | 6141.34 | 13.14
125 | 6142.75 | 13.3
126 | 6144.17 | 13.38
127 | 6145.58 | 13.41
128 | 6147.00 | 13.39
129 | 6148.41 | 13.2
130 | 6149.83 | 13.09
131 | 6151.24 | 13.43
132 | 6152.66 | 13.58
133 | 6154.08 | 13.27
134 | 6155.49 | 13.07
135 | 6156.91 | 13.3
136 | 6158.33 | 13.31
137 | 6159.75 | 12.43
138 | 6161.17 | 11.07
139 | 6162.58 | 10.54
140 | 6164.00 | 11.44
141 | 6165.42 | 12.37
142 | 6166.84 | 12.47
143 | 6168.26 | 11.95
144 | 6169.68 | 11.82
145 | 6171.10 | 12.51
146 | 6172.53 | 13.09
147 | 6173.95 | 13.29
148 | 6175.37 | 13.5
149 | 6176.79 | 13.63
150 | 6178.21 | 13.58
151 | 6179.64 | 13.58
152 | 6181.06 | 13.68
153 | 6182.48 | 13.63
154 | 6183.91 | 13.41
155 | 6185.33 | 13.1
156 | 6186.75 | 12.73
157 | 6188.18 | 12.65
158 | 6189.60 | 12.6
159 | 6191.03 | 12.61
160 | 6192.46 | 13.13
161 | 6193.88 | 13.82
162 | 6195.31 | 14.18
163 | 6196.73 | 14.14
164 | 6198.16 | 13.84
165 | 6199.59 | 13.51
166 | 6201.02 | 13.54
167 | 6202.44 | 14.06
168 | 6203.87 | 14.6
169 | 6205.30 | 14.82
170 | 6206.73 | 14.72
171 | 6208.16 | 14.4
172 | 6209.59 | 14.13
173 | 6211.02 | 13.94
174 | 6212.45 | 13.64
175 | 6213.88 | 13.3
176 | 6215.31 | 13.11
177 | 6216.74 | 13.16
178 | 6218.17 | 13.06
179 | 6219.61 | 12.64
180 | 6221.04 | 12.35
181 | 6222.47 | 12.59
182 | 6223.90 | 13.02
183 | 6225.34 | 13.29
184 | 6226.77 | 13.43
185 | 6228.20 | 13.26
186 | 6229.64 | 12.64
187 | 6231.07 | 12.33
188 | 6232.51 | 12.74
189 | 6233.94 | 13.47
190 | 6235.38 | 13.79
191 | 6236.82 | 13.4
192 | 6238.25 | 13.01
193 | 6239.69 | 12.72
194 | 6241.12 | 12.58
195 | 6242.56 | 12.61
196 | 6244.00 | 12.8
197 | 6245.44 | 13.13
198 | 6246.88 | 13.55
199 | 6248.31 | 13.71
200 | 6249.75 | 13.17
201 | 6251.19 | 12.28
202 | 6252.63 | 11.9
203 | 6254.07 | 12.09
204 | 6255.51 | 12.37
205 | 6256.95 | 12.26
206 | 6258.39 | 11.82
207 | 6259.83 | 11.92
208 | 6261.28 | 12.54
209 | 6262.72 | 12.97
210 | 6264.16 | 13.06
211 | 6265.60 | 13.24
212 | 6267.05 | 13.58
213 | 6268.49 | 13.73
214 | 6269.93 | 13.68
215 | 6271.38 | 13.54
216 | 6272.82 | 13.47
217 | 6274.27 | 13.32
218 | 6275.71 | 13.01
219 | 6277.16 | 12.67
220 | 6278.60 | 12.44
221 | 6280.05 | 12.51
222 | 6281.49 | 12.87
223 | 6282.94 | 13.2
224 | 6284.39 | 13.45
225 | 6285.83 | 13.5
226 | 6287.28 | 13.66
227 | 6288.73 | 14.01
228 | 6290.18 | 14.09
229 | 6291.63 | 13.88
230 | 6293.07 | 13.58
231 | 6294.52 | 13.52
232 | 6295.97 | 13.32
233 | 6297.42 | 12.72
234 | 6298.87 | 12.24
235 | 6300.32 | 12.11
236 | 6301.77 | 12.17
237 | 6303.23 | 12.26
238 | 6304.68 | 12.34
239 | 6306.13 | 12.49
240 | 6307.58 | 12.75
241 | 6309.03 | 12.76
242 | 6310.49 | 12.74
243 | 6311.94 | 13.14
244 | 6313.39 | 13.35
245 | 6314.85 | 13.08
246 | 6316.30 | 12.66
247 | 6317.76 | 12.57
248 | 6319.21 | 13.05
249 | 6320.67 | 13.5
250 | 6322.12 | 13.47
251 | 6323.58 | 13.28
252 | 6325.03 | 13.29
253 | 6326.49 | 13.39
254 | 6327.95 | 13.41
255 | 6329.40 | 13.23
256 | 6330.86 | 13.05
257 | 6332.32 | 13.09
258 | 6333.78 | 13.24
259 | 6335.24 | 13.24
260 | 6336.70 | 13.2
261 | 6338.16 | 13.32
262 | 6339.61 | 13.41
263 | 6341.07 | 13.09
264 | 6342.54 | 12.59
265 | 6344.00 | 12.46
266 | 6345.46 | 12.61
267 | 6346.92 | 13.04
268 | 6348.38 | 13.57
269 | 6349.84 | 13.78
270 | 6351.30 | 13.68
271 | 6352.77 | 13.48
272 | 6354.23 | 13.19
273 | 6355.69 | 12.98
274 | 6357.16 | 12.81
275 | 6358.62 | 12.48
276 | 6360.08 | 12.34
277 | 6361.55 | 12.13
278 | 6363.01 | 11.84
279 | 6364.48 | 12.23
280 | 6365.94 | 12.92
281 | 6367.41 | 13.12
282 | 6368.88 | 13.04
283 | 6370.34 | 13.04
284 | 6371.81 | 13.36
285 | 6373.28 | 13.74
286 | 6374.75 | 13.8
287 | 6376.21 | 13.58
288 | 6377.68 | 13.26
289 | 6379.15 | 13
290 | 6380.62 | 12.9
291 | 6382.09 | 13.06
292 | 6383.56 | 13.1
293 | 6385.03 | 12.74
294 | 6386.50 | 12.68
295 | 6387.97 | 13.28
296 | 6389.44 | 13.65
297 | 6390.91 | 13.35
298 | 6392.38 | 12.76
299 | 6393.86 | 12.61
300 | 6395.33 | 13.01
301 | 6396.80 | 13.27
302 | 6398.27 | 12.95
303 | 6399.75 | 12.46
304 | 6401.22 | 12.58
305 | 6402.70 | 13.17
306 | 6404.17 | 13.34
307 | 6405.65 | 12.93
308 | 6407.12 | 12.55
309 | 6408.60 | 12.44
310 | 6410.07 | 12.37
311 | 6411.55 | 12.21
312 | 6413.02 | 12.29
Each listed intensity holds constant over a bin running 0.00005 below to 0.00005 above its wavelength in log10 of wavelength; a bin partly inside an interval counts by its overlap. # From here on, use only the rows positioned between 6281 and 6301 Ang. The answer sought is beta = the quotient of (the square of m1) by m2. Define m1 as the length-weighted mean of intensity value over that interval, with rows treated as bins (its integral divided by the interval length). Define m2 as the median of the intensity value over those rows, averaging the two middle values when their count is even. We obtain 13.1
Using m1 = 13.3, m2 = 13.5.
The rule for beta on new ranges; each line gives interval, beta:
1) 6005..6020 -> 13.4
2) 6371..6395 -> 13.2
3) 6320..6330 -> 13.4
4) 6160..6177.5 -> 12.2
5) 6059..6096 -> 13.5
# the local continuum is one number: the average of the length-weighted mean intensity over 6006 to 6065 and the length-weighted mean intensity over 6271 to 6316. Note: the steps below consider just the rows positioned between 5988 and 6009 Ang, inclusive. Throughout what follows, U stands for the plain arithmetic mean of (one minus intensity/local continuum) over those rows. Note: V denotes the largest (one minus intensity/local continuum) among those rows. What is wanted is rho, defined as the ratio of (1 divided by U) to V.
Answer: -977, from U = -0.03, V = 0.036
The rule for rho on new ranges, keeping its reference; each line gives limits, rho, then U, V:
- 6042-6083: -744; -0.03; 0.042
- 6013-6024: -4020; -0.01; 0.029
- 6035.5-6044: 1035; -0.05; -0.020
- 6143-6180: 105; 0.04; 0.215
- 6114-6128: 297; 0.03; 0.118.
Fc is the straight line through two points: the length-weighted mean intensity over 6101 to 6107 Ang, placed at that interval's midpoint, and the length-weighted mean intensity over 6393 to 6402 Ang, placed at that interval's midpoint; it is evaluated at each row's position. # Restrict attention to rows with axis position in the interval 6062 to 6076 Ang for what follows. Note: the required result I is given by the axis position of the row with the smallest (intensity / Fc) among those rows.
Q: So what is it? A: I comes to 6065.45 Ang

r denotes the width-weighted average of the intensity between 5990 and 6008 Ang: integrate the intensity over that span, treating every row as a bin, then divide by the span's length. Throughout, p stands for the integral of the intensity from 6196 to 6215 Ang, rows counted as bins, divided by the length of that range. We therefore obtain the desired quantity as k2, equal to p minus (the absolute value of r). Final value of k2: 0.14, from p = 14.0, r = 13.9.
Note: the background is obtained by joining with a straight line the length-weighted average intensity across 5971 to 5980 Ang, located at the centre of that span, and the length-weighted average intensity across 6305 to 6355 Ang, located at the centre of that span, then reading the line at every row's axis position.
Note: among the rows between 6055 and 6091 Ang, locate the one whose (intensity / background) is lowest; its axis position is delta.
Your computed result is 6065.45 Ang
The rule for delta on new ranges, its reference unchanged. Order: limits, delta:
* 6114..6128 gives 6121.57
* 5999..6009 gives 6008.46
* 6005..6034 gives 6008.46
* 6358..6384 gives 6363.01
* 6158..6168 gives 6162.58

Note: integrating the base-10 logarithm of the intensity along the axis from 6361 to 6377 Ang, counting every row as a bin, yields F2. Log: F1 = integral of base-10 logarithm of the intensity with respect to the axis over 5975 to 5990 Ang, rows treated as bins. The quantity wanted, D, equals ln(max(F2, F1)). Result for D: 2.88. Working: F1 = 16.9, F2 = 17.8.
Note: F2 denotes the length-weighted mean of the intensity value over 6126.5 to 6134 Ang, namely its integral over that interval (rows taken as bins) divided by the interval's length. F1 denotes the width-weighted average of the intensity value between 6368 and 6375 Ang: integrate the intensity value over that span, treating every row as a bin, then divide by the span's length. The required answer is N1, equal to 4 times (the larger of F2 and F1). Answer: 53.4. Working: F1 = 13.4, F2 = 13.3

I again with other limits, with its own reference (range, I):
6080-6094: 6083.63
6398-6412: 6411.55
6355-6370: 6363.01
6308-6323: 6317.76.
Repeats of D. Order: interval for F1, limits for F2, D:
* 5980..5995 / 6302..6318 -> 2.87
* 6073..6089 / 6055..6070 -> 2.89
